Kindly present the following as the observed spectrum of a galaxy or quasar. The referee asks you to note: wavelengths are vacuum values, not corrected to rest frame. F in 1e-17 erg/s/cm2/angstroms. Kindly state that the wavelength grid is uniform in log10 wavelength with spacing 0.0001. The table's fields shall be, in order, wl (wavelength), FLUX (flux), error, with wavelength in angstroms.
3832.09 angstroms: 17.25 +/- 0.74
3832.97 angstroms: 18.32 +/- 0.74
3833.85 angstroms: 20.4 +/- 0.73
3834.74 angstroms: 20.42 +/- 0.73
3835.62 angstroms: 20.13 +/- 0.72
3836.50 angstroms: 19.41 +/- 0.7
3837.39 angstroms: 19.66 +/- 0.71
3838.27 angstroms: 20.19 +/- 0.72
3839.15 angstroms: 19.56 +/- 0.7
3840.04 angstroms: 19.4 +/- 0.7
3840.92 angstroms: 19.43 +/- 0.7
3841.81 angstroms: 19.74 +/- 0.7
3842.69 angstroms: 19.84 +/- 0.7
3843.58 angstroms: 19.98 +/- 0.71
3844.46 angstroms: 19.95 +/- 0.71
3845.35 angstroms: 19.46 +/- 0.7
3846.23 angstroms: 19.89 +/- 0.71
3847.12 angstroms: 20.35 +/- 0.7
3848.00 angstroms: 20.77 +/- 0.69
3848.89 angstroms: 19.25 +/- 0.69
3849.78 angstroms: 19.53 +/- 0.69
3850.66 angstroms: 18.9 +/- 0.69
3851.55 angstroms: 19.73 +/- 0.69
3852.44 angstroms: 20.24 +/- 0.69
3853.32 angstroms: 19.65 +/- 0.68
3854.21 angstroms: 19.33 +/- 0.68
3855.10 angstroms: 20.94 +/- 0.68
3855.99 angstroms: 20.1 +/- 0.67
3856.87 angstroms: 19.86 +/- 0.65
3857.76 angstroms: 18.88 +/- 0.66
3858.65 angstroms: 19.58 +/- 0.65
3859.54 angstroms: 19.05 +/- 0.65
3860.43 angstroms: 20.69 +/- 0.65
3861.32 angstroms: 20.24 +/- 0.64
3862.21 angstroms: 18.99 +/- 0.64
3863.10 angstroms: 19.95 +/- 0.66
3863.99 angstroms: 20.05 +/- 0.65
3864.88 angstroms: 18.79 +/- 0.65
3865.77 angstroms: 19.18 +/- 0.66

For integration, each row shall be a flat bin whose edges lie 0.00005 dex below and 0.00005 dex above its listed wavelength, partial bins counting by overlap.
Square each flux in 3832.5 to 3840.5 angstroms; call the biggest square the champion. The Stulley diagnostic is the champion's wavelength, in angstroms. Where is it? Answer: 3834.74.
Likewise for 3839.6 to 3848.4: 3848.00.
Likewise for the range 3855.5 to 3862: 3860.43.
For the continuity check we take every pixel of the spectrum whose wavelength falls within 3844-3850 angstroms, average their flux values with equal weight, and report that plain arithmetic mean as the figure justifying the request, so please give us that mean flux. 19.9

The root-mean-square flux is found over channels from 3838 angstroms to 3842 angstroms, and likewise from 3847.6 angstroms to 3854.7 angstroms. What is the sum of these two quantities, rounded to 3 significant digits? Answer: 39.3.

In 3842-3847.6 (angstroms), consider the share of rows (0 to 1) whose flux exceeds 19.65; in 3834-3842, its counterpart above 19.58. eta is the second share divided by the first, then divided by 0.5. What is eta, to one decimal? 1.3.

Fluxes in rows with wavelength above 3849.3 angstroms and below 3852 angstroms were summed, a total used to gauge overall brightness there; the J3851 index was 58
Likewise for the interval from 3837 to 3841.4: 98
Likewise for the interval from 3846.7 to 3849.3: 60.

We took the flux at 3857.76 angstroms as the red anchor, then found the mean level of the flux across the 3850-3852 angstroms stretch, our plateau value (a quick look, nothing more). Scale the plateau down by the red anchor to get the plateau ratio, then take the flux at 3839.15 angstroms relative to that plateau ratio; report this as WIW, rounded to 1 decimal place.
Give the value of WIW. 19.1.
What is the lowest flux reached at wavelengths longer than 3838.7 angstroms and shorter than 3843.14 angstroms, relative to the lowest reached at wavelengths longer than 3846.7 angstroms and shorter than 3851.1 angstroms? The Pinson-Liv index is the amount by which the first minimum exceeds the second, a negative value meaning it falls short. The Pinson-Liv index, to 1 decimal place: 0.5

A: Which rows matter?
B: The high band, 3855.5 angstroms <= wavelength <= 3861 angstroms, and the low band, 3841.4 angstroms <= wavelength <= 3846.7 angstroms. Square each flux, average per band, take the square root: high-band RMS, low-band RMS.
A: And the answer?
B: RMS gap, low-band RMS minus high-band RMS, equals 0.11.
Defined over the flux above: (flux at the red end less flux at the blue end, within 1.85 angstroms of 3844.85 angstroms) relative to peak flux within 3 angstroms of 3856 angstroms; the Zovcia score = 0.00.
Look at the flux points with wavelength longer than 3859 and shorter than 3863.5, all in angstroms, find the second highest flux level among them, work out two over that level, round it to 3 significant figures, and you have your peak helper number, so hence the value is 0.0988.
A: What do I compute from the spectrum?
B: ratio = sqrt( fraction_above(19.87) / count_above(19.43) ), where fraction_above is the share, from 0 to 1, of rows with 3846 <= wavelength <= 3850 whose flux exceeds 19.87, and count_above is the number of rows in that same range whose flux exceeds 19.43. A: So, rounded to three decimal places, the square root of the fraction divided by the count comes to 0.387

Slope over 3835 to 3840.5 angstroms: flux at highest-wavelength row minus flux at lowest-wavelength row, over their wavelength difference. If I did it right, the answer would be -0.17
